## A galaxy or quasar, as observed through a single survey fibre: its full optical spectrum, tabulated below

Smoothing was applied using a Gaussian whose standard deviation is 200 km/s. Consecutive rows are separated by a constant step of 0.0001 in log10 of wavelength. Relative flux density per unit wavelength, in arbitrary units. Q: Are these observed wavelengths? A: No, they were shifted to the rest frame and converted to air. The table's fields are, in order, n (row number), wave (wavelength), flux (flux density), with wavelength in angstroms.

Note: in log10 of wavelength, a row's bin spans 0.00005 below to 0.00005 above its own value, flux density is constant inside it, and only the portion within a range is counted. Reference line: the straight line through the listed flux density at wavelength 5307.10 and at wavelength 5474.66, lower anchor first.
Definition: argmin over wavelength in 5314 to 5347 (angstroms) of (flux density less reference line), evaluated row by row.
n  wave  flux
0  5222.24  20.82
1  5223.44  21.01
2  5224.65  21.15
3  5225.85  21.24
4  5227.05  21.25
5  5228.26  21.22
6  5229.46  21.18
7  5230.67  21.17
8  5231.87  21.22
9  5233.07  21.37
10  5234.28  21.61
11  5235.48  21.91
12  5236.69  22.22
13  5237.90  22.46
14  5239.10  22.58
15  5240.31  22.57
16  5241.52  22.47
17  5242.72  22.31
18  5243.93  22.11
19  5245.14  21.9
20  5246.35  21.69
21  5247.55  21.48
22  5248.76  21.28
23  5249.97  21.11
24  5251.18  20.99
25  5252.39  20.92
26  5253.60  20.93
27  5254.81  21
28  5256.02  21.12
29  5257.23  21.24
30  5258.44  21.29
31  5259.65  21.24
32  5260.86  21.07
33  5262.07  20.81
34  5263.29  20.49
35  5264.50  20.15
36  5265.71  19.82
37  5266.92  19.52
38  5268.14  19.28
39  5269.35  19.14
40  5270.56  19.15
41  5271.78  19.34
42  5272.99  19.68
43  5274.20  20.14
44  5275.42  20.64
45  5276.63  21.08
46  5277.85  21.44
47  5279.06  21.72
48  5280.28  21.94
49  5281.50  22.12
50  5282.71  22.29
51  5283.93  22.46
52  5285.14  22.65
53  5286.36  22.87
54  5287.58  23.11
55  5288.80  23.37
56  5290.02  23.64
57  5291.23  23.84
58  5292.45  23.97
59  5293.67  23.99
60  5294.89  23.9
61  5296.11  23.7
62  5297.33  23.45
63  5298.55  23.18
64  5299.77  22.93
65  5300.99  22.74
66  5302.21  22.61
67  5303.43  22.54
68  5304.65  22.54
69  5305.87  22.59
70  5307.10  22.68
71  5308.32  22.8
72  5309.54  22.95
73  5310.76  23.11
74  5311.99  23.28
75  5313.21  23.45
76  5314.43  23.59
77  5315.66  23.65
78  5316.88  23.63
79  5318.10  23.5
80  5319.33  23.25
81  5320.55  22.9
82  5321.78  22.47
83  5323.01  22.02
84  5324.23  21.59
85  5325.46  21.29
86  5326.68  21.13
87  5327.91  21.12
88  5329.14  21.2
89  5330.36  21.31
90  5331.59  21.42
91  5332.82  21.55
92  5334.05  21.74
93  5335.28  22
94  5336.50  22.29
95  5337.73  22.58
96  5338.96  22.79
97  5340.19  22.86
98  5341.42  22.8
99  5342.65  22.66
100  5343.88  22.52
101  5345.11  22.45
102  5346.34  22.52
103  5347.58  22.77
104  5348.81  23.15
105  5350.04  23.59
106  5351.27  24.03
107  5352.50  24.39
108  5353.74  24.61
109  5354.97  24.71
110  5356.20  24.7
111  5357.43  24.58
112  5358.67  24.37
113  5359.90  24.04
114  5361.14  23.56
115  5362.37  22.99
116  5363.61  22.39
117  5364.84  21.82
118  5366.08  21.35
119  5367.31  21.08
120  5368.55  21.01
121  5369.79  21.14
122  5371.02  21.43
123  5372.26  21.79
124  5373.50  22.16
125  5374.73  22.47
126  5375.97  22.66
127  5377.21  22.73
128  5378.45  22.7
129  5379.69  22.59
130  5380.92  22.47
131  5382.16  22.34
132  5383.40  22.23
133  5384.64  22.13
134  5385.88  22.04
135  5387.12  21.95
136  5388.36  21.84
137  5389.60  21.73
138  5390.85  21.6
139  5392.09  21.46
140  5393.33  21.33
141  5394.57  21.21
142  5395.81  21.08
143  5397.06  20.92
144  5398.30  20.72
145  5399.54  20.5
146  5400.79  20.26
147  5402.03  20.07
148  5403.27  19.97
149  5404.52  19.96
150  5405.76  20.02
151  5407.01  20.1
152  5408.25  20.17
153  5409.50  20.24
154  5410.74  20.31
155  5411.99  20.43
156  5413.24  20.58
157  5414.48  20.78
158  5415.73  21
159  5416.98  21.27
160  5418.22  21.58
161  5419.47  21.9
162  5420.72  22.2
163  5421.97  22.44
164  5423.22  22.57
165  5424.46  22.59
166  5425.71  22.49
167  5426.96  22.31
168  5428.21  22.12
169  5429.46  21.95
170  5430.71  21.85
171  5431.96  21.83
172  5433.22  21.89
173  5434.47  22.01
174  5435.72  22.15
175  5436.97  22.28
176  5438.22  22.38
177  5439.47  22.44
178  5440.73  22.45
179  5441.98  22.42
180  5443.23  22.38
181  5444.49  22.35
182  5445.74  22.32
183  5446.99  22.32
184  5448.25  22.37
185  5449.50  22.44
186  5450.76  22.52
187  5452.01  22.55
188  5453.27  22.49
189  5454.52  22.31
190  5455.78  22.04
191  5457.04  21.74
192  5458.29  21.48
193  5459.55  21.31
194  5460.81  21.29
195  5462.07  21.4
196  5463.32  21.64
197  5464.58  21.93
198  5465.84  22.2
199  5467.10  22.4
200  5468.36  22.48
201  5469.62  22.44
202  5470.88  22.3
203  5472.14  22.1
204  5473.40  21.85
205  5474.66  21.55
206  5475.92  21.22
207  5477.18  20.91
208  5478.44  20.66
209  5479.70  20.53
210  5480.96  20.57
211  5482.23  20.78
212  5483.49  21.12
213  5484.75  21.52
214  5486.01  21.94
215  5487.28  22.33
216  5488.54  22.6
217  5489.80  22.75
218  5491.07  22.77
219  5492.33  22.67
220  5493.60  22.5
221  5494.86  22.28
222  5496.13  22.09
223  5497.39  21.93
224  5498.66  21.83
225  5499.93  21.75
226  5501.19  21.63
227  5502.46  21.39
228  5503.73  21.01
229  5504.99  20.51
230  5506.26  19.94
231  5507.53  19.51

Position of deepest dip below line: 5327.91 angstroms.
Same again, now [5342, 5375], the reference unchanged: 5368.55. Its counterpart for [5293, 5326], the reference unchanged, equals 5325.46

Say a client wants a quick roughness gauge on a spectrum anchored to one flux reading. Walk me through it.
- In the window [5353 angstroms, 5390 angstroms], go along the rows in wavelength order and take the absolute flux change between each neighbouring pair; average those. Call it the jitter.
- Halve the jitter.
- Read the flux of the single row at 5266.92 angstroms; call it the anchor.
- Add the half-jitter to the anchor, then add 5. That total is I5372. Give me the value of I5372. 24.6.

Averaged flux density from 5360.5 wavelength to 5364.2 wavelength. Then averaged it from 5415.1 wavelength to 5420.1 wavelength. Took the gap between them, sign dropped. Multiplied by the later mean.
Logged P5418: 33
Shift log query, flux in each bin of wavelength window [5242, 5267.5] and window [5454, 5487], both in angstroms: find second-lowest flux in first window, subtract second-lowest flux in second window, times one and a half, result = -1.1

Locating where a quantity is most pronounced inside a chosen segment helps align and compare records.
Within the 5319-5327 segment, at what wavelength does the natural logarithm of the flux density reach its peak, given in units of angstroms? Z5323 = 5319.33 angstroms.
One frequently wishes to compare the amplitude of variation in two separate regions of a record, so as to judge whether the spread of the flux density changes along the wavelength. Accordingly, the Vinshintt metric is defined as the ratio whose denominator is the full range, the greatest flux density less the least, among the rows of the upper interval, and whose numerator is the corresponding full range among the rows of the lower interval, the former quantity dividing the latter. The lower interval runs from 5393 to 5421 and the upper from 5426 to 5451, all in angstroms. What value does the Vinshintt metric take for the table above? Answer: 3.2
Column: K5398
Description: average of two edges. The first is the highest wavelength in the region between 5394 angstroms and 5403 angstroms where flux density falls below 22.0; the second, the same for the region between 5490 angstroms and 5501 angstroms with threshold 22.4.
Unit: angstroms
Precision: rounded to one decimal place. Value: 5451.0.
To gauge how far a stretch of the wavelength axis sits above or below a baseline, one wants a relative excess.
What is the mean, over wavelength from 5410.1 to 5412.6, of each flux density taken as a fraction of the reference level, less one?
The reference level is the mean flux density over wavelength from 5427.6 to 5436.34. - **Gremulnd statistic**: -0.07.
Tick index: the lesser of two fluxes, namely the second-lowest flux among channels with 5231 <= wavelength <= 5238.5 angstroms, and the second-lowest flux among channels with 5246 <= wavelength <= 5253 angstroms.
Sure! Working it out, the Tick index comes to 21.0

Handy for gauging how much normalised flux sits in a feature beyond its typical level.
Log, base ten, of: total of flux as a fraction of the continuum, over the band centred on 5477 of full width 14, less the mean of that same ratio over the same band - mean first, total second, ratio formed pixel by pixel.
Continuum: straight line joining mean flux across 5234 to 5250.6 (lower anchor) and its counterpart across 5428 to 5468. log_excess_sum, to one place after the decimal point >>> 1.0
